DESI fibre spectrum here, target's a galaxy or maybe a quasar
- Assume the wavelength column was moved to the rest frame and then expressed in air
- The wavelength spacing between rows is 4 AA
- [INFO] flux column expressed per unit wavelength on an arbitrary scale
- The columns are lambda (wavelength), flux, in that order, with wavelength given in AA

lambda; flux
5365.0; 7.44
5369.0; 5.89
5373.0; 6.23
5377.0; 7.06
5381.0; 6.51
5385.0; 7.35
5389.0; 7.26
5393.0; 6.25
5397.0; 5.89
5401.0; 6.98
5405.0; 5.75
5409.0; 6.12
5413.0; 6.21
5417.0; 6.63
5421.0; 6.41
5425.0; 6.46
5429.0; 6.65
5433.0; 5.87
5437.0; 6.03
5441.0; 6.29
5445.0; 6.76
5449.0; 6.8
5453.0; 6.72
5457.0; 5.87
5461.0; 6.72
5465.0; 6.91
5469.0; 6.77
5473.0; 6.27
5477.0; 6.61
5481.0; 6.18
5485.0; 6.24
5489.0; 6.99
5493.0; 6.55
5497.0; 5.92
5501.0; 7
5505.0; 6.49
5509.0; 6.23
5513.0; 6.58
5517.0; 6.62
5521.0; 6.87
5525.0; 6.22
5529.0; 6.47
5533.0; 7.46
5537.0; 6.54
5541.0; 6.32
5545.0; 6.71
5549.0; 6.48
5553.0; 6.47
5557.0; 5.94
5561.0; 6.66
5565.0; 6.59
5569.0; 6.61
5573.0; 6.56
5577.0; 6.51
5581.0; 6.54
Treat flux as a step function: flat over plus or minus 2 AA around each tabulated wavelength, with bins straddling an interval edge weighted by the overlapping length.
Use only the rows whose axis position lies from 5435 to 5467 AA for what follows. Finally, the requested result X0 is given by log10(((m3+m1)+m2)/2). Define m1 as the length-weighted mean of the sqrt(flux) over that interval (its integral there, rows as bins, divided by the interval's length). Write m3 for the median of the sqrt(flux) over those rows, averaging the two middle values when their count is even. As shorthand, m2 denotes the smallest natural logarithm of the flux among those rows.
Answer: 0.539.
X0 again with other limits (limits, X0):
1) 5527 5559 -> 0.537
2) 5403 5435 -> 0.529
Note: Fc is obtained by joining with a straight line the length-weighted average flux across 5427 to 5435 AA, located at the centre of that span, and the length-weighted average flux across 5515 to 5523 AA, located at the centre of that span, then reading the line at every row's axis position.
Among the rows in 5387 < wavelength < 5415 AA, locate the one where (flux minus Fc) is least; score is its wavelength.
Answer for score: 5405.0 AA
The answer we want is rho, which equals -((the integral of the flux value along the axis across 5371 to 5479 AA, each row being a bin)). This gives -702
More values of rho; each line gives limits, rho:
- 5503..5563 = -392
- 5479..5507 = -181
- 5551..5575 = -155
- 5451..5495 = -287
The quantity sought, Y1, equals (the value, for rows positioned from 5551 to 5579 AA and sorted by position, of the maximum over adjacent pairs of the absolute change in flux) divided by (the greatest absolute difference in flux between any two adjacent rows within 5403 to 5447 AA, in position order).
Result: 0.9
